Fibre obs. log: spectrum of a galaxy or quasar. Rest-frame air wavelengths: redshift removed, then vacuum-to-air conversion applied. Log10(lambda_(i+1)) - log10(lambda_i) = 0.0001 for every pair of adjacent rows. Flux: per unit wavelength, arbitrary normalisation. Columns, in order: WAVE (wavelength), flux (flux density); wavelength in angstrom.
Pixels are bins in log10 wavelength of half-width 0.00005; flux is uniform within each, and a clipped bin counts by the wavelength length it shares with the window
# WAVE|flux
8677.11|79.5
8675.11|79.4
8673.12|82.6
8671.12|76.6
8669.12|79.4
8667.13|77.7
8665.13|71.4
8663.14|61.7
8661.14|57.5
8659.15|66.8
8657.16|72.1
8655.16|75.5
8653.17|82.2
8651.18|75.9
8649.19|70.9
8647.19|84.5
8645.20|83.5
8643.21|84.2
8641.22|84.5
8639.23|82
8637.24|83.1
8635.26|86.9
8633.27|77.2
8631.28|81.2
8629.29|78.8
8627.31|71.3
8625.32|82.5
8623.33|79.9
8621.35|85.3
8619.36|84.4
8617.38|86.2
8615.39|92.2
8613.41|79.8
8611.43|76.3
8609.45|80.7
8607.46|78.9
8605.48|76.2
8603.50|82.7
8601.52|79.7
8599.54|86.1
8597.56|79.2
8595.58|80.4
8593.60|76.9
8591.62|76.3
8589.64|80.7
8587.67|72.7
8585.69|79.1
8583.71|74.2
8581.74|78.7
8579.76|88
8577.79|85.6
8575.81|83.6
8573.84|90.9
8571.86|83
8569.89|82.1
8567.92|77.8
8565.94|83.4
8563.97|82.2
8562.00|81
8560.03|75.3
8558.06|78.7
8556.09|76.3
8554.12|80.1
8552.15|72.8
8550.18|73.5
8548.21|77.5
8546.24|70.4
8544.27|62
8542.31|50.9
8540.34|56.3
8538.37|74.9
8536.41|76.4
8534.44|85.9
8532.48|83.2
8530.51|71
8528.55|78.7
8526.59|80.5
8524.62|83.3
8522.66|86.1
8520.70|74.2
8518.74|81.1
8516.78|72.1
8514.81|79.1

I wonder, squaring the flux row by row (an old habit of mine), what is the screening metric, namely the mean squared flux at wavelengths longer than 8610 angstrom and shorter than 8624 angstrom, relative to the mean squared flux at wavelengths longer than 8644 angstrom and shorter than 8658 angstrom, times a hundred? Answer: 115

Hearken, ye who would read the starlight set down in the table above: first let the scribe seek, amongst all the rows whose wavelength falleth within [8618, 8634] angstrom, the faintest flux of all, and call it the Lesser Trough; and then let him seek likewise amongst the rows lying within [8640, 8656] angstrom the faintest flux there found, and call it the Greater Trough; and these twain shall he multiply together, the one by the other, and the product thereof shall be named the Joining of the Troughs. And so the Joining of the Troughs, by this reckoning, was 5055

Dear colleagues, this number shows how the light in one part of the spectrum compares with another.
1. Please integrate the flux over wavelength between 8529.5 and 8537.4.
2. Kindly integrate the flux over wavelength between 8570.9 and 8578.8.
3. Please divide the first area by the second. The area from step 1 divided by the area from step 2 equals 0.92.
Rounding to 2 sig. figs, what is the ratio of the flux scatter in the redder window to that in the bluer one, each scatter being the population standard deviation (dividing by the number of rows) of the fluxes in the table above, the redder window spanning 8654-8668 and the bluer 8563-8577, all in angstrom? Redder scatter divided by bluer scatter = 1.9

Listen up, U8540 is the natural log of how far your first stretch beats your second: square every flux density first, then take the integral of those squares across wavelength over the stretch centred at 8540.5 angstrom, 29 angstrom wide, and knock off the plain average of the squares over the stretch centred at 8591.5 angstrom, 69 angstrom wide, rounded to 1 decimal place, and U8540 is 11.9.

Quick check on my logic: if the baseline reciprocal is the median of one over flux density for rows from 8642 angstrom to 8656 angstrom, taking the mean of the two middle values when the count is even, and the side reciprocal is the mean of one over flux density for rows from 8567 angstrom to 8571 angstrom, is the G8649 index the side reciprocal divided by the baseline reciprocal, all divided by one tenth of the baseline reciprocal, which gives 846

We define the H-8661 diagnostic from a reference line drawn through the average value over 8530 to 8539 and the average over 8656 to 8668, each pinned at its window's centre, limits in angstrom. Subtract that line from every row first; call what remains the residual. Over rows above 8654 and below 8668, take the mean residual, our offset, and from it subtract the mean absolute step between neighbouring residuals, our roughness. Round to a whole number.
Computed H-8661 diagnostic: -5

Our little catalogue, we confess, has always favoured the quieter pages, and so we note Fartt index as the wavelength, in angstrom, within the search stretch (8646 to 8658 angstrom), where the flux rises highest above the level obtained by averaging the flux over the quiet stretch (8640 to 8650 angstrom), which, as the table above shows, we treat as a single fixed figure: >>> 8647.19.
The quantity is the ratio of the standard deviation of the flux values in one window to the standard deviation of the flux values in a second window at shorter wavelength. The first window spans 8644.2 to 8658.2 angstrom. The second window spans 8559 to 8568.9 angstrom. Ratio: 1.7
